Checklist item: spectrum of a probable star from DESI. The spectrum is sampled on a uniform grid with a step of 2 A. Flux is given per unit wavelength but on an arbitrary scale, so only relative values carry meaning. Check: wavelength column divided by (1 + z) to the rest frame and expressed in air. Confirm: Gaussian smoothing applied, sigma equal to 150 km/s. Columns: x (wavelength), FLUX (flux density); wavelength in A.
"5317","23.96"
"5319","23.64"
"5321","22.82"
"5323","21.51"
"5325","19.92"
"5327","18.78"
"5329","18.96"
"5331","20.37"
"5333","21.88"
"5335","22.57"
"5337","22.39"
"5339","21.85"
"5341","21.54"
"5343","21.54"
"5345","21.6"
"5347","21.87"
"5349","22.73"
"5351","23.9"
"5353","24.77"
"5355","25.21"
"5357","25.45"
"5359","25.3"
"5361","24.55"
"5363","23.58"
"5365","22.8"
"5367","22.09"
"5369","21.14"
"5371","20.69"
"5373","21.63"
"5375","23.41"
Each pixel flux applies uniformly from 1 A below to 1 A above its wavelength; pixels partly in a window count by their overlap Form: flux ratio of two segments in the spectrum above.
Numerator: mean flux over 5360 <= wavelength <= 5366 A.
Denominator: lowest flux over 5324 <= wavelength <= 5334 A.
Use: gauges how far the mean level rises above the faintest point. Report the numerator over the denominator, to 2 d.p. 1.26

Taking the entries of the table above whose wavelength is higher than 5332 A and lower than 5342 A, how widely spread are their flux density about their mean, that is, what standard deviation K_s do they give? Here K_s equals 0.4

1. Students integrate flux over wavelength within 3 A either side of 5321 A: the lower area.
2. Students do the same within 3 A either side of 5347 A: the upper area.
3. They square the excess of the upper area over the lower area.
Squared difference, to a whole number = 13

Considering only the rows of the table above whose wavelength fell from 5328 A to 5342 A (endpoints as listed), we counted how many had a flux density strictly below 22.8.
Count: 7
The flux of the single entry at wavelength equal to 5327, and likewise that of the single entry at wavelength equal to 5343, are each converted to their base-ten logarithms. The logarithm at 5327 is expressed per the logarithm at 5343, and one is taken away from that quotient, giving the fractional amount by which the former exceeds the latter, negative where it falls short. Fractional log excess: -0.04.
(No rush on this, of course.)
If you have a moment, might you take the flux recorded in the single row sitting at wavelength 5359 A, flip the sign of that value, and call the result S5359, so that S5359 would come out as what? -25.3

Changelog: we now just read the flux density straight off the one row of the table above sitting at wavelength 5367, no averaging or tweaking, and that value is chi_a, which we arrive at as 22.09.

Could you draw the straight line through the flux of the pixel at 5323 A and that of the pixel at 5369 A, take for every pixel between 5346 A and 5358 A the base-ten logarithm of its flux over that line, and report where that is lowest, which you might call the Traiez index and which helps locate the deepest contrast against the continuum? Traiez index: 5347 A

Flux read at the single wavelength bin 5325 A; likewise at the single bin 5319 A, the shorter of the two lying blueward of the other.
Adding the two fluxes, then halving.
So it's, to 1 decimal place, 21.8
